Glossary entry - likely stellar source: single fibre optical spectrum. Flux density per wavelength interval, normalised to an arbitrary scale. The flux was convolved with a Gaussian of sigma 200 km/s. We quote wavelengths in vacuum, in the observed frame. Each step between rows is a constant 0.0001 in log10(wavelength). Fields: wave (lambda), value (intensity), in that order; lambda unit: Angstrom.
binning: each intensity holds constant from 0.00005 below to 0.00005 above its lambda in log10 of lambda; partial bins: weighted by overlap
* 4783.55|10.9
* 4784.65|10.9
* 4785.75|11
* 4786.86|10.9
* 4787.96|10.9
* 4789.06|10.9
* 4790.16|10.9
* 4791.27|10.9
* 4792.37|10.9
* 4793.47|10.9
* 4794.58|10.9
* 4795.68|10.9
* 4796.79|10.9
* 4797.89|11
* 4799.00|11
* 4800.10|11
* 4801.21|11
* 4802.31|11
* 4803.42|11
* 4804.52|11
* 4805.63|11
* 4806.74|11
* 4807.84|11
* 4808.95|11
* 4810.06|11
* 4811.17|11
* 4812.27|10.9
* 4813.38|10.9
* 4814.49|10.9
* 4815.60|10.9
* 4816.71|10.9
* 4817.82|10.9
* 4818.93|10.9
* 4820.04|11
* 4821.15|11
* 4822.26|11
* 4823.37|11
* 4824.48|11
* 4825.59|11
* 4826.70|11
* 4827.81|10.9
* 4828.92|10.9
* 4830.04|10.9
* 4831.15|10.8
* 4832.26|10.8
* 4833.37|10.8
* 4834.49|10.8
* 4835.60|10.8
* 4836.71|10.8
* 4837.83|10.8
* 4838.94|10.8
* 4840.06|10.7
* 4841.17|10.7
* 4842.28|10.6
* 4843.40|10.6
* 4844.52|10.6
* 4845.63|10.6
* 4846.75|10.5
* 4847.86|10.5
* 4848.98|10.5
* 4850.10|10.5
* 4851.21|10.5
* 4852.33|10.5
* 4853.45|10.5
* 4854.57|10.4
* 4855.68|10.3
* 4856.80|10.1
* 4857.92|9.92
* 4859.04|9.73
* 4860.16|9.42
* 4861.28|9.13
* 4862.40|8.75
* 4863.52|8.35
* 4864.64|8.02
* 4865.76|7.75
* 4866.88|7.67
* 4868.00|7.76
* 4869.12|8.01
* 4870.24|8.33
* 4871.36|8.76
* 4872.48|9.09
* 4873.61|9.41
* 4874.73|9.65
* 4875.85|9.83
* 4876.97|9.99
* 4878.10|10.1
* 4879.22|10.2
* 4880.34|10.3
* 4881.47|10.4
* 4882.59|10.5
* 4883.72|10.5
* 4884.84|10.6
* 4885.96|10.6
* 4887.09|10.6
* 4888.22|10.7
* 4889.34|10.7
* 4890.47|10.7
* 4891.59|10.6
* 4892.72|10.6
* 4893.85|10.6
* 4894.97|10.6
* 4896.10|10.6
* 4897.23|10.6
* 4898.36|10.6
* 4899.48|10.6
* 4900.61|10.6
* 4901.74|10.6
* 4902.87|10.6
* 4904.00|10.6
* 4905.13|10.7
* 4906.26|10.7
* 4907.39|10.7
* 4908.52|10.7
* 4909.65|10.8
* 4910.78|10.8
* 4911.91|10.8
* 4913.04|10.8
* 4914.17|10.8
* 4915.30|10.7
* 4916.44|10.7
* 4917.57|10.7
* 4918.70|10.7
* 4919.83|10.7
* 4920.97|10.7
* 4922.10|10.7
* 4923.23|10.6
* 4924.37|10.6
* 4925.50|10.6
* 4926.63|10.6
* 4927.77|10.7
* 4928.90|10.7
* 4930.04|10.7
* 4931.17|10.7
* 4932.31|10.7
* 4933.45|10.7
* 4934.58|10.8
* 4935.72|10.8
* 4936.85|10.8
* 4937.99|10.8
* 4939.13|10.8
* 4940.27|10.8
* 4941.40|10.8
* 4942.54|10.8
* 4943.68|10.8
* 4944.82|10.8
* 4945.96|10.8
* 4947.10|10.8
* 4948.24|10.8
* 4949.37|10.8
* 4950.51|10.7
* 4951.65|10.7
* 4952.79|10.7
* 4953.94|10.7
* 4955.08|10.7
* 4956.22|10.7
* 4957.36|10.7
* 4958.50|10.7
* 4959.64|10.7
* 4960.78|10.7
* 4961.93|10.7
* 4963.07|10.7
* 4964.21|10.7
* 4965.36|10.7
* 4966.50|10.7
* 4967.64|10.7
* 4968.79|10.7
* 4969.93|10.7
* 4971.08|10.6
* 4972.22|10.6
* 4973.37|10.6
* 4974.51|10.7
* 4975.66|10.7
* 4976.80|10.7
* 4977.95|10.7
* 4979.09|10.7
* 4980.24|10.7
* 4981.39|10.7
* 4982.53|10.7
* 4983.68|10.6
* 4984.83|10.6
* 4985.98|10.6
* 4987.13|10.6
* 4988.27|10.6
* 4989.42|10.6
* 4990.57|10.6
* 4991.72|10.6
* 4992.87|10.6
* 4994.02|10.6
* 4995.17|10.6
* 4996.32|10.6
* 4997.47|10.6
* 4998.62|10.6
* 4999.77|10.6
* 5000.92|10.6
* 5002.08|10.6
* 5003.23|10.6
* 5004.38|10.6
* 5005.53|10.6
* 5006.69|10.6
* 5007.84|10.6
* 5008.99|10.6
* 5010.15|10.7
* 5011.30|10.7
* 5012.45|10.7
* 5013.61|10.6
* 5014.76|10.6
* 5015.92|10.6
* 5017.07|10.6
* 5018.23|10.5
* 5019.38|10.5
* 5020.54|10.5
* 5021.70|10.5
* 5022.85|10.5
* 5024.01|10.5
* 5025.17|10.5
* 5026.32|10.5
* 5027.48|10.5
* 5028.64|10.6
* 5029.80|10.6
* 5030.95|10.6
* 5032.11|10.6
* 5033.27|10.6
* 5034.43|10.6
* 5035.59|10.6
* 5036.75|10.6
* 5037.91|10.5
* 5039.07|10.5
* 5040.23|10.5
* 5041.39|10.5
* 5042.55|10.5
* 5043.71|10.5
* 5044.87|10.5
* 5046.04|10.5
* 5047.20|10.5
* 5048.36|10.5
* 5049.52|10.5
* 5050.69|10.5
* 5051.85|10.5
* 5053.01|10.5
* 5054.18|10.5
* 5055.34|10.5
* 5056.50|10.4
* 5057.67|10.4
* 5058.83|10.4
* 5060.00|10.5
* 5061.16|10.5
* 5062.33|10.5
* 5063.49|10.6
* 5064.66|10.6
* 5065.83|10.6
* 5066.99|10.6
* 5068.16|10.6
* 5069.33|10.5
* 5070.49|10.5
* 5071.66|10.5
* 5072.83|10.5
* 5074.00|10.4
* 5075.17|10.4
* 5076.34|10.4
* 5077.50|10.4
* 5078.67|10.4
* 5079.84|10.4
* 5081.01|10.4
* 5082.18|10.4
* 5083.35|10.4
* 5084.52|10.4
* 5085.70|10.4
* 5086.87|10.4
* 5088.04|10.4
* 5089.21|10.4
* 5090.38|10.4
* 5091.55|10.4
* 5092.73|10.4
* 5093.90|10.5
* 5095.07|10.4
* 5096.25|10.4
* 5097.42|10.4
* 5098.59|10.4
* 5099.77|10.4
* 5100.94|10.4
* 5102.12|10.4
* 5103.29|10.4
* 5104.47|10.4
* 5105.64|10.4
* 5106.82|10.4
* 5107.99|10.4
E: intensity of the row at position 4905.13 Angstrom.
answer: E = 10.7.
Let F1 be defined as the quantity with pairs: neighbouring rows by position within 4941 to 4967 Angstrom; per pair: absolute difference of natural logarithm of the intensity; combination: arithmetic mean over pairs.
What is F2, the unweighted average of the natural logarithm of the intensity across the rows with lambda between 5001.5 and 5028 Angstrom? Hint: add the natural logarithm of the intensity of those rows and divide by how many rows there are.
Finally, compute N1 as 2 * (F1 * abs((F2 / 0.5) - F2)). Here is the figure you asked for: 0.002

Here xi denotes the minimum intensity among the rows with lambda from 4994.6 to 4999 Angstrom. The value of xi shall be 10.6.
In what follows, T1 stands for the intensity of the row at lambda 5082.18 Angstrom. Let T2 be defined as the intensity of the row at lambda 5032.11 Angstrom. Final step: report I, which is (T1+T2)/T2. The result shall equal 1.98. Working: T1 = 10.4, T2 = 10.6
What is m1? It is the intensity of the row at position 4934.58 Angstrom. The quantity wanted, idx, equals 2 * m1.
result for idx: 21.6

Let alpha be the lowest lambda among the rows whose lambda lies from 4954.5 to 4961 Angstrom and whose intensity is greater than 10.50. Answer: 4955.08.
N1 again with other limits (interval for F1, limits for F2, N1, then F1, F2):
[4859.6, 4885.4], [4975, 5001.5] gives 0.114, 0.0240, 2.36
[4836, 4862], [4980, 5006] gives 0.036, 0.0076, 2.36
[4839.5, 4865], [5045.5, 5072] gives 0.062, 0.0131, 2.35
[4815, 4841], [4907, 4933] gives 0.008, 0.0017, 2.37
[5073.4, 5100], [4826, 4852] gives 0.004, 0.0009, 2.37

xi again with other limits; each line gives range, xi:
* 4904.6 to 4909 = 10.7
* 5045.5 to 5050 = 10.5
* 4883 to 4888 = 10.5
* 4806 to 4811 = 11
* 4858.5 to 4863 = 8.75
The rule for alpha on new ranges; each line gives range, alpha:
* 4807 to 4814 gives 4807.84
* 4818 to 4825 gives 4818.93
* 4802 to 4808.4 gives 4802.31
